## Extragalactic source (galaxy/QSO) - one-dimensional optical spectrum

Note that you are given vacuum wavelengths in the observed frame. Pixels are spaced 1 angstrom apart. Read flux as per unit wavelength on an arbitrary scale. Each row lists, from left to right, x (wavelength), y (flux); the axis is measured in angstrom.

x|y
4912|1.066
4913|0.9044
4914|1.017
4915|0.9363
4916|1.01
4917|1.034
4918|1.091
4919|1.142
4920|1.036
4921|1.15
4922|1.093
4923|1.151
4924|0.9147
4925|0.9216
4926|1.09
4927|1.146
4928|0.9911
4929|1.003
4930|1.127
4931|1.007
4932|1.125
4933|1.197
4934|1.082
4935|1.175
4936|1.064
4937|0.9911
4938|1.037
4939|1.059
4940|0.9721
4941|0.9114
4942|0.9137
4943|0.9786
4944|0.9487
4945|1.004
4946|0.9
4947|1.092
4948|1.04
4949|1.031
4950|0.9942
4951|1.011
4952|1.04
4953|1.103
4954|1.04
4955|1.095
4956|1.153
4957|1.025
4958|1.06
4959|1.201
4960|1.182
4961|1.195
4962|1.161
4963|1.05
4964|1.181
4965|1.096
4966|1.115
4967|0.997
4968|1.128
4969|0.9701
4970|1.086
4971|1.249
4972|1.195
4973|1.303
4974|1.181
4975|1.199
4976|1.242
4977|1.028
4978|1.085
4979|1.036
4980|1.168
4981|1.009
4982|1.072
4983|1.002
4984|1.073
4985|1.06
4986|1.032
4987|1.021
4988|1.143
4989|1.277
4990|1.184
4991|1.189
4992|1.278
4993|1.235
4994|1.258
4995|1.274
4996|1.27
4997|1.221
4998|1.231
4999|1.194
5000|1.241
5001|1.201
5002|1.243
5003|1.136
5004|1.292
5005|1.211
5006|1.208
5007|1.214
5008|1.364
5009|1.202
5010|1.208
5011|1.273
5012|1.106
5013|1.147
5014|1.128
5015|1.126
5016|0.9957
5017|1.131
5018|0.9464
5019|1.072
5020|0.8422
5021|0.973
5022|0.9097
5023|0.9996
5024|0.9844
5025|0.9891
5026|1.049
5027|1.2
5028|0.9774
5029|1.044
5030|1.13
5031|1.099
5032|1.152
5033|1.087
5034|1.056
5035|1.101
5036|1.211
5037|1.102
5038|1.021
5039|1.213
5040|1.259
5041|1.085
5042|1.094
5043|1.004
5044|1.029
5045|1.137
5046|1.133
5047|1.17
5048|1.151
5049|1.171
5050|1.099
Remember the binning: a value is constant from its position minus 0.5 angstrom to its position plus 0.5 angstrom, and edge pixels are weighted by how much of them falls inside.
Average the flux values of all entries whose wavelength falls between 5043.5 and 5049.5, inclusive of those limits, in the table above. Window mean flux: 1.13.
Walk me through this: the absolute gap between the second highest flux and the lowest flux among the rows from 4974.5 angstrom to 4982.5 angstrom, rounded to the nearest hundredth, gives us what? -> 0.19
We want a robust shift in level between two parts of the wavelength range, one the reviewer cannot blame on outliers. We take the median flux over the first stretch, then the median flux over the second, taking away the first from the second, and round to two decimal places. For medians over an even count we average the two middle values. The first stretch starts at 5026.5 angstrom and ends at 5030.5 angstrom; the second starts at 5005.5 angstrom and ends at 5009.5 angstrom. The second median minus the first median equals 0.12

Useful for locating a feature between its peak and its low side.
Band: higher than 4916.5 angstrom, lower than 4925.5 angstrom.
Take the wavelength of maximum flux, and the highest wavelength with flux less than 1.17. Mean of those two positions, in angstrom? 4924.0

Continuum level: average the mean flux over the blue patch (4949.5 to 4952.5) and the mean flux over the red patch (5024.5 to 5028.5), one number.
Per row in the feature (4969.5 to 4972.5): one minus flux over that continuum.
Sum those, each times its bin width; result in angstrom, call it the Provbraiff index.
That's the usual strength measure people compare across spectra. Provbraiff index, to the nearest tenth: -0.4 angstrom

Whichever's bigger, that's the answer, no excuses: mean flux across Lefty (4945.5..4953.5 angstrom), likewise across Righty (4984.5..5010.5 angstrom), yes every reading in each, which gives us 1.21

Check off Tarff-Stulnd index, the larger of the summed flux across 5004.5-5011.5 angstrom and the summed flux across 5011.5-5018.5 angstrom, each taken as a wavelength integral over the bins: 8.68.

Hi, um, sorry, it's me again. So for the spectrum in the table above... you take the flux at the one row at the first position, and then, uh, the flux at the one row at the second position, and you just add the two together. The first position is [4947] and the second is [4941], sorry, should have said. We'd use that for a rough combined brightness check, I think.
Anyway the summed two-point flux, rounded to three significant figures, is 2.00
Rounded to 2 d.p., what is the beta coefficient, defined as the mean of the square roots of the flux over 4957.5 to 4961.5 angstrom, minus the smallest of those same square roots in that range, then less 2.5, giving -2.45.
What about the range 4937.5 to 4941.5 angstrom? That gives -2.46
